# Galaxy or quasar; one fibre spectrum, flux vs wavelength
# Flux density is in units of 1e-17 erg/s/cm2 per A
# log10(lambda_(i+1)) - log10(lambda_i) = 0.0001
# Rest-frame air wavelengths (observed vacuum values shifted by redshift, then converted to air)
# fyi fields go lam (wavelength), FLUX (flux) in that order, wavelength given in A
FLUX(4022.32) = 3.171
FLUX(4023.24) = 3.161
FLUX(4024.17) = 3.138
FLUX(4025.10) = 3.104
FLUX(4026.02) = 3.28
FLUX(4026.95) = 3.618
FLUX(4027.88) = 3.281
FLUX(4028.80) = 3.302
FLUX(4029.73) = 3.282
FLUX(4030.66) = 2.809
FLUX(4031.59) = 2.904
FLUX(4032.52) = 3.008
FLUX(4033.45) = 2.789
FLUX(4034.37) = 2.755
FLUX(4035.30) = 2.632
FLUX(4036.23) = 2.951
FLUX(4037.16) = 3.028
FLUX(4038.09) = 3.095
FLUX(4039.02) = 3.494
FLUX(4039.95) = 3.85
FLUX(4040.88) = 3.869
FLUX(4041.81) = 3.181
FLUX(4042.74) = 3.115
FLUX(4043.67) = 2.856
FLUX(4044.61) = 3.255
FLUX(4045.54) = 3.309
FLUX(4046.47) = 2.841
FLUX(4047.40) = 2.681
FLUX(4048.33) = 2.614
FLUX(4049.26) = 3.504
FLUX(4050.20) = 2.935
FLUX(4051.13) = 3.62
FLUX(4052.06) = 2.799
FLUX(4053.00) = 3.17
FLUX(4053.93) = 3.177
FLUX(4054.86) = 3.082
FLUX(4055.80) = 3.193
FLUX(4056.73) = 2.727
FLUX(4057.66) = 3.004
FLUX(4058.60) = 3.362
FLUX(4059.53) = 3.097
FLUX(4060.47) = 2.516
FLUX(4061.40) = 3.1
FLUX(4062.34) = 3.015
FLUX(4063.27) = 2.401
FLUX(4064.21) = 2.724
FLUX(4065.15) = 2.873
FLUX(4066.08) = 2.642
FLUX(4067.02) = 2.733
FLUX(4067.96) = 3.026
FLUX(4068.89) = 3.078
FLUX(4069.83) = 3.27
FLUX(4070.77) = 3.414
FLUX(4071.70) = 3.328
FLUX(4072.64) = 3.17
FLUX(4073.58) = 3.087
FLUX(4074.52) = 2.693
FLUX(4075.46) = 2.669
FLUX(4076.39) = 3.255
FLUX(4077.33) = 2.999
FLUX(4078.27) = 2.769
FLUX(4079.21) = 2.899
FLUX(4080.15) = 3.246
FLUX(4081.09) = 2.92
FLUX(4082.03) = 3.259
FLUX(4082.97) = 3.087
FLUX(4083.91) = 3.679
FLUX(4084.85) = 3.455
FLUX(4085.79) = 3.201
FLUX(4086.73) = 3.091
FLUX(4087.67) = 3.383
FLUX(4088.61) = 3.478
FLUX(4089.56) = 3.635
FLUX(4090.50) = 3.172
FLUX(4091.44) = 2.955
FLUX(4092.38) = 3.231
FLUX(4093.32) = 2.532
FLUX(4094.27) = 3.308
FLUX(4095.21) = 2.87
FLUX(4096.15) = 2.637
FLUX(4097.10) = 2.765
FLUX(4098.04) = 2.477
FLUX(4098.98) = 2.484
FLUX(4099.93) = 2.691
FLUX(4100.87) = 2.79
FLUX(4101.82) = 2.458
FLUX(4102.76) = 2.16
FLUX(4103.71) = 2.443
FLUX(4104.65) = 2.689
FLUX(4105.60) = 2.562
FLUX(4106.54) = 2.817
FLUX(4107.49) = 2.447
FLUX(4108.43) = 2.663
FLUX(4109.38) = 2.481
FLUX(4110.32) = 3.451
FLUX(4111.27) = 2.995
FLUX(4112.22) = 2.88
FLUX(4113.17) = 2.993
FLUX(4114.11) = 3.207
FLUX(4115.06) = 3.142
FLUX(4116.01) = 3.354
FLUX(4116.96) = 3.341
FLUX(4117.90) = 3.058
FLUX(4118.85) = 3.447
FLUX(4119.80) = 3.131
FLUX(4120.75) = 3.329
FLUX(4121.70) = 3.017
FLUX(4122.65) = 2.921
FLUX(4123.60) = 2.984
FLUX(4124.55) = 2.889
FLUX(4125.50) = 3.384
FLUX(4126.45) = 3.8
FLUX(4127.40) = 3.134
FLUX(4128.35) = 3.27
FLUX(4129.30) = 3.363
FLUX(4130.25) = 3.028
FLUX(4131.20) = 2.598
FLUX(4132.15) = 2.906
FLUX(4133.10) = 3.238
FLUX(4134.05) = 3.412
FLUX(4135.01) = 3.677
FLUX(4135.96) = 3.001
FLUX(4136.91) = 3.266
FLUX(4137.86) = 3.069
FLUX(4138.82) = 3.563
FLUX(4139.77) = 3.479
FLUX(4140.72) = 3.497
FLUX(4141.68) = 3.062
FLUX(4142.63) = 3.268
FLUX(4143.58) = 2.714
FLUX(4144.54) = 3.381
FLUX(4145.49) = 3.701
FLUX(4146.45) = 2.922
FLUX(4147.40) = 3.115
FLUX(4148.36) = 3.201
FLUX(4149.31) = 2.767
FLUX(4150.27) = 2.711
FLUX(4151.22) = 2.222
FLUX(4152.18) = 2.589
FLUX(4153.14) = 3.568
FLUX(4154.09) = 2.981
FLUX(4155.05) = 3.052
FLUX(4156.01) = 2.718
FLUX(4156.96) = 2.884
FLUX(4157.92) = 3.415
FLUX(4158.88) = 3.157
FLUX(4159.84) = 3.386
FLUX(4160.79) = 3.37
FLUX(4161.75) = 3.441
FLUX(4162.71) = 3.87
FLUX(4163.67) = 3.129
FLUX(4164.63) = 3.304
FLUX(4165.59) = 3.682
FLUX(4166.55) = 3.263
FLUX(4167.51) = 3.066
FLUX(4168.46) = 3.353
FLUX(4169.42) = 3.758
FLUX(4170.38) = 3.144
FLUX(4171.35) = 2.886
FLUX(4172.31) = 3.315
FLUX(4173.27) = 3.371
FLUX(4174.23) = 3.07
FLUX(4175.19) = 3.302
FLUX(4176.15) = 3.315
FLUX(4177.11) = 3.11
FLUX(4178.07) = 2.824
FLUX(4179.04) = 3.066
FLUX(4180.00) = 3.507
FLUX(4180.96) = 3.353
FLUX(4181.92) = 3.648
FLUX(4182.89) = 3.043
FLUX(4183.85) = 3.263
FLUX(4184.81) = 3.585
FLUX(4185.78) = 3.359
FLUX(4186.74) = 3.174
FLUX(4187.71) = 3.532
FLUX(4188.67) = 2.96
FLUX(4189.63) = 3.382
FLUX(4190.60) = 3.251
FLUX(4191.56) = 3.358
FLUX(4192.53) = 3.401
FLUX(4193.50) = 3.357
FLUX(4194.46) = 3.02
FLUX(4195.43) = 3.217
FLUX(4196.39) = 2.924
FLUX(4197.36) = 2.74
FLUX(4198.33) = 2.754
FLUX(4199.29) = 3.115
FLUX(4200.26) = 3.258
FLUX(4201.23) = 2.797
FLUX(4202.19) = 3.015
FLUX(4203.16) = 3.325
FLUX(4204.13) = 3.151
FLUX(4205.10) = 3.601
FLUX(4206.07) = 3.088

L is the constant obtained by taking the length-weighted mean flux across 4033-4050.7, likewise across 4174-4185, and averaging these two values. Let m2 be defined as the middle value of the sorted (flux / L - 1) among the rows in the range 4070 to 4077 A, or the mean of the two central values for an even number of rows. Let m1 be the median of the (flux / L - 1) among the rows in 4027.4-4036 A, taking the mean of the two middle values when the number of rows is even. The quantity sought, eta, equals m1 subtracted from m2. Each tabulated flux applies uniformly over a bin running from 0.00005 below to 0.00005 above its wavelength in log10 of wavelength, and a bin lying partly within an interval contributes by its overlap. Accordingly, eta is 0.084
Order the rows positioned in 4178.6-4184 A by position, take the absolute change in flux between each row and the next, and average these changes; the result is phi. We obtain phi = 0.34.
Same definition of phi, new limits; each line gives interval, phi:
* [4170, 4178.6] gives 0.22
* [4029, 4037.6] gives 0.18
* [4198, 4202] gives 0.32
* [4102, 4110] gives 0.24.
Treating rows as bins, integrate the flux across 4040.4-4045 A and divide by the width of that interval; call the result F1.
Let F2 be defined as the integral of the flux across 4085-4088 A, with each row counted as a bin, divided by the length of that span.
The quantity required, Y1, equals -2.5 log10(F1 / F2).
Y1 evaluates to 0.00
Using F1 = 3.25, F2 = 3.25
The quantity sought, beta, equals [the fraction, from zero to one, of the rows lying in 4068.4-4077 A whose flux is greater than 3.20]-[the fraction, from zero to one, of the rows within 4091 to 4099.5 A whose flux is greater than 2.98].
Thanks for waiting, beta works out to 0.2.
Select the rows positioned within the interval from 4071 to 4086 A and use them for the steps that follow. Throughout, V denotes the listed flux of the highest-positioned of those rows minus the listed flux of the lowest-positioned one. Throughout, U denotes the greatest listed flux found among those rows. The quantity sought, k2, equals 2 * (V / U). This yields -0.07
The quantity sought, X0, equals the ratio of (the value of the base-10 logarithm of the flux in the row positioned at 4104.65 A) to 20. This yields 0.0215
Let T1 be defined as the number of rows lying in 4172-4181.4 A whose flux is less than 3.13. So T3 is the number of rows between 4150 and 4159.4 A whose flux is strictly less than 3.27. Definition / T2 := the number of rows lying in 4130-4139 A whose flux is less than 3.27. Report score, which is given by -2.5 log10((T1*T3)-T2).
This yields -3.49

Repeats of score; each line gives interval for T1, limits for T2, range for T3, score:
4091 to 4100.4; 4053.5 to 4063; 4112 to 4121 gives -3.98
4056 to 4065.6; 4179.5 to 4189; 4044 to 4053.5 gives -4.43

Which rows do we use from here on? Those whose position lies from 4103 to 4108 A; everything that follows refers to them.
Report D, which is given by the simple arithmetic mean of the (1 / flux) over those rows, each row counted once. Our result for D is 0.387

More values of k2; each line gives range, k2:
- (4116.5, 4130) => 0.01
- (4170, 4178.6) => -0.19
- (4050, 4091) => 0.13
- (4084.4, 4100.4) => -0.42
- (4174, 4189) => -0.06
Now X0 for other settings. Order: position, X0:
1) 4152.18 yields 0.0207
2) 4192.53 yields 0.0266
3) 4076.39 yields 0.0256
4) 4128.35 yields 0.0257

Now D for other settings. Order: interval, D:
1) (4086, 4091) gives 0.299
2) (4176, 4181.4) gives 0.314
